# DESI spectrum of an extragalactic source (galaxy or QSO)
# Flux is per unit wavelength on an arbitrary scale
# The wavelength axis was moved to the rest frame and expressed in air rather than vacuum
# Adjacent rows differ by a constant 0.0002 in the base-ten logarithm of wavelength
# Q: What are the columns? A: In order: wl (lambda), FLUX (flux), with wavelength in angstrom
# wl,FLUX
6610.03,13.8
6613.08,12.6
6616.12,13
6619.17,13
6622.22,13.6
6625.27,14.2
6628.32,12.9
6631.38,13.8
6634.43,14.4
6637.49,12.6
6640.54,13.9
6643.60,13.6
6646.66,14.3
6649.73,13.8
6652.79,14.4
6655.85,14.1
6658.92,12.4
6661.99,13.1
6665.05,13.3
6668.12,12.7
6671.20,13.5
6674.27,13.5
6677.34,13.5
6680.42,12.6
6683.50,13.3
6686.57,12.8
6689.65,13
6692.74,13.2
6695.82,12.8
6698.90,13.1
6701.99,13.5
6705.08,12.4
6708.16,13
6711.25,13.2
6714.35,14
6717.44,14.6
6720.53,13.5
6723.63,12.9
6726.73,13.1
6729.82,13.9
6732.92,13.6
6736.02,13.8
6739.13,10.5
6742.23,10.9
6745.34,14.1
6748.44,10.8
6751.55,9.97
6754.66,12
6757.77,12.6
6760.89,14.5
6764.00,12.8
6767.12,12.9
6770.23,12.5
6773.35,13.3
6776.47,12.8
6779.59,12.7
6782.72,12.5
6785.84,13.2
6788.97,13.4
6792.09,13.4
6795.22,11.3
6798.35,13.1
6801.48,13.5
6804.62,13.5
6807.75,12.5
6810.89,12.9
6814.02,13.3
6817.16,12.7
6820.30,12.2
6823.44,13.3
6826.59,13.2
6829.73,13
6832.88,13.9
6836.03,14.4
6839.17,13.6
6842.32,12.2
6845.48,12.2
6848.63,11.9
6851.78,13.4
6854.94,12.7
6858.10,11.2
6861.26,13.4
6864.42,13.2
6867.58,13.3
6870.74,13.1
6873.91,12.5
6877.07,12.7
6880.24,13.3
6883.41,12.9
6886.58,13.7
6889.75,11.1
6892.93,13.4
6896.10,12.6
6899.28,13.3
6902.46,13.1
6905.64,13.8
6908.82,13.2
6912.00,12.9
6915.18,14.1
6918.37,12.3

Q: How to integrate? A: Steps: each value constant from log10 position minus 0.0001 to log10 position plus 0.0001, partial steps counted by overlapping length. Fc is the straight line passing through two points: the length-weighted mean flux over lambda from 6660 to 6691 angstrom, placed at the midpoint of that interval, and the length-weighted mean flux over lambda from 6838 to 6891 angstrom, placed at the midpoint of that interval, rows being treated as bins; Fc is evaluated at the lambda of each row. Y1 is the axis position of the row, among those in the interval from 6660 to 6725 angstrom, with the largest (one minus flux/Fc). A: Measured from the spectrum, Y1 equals 6705.08 angstrom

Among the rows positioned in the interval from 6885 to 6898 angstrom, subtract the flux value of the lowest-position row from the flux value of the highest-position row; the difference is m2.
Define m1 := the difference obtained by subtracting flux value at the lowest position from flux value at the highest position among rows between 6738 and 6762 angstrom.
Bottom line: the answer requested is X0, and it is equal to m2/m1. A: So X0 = -0.3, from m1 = 4.0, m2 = -1.1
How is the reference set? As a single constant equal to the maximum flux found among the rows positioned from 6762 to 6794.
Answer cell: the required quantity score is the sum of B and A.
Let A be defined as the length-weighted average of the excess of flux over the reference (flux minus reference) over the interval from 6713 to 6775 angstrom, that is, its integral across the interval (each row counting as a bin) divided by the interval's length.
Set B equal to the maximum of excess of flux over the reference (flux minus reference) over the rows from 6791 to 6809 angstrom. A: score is -0.5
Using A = -0.59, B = 0.1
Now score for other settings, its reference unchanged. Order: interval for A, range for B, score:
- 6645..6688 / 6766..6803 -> 0.1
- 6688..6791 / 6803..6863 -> 0.5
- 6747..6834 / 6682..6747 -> 0.6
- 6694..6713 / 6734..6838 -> 0.7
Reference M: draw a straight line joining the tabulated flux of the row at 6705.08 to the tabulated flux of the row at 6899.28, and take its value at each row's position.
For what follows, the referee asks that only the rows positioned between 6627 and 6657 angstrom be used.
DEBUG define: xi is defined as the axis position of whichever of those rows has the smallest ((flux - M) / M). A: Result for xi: 6637.49 angstrom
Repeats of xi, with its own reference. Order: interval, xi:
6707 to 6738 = 6723.63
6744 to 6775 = 6751.55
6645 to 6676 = 6658.92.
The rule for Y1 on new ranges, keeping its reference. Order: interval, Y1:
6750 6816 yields 6751.55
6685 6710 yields 6705.08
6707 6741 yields 6739.13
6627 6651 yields 6637.49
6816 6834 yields 6820.30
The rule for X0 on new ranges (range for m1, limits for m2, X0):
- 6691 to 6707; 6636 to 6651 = -1.5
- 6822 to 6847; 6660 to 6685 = -0.2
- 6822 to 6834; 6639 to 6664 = -1.3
